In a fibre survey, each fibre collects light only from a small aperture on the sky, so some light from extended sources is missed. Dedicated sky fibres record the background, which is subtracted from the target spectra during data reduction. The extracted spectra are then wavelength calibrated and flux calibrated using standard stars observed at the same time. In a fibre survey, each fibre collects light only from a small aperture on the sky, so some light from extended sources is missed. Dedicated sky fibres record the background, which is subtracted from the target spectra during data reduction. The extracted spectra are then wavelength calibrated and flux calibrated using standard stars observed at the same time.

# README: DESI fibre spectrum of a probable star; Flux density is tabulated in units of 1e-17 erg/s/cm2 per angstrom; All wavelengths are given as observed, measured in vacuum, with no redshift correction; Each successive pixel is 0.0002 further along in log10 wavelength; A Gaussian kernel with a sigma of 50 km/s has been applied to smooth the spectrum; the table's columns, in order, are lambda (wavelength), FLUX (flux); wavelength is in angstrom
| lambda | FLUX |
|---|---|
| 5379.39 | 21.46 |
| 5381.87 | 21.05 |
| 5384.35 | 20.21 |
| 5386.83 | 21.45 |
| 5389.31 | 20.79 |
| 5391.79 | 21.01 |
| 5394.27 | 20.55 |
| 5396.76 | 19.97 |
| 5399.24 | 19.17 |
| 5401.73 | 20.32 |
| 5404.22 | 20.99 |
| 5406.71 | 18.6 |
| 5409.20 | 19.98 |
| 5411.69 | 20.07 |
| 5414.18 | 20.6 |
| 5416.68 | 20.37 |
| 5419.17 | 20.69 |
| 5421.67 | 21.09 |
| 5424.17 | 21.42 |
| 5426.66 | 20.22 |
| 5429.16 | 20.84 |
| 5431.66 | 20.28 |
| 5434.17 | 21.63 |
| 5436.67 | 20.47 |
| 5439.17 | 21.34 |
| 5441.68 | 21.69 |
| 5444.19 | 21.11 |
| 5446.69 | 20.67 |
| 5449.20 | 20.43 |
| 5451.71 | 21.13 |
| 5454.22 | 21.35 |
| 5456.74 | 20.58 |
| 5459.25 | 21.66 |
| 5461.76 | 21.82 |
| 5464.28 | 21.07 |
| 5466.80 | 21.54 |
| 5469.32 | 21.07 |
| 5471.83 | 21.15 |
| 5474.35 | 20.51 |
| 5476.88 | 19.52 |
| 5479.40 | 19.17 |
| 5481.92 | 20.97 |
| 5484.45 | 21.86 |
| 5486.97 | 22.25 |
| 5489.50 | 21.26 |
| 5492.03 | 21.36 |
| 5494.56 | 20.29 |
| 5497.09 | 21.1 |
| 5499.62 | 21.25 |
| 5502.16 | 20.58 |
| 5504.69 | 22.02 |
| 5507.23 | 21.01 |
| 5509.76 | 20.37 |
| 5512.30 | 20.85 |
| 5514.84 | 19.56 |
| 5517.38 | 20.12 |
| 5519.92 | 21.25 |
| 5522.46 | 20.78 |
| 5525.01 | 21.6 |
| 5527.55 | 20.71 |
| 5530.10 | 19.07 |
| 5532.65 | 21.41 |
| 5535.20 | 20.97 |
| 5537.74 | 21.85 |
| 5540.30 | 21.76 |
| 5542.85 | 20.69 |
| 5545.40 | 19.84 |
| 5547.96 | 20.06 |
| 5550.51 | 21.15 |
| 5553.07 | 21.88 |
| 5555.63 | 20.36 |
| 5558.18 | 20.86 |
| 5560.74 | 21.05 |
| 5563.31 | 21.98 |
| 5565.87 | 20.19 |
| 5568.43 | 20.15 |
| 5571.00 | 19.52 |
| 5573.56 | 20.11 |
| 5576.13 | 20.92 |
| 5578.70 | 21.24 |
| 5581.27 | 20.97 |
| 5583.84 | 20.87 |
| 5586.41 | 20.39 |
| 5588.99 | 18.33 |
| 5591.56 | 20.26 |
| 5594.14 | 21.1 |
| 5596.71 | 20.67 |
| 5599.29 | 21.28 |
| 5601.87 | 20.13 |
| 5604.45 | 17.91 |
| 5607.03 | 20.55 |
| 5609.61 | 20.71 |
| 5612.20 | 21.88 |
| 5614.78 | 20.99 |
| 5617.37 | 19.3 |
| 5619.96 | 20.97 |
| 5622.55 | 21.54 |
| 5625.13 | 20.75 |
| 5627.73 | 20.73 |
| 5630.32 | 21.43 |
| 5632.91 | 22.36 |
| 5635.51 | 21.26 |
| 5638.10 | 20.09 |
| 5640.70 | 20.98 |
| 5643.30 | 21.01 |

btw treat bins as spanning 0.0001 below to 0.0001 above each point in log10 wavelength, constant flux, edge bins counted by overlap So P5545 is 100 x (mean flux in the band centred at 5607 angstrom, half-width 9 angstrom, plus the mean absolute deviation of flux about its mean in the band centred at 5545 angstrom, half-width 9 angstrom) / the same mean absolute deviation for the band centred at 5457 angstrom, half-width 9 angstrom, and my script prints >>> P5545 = 5363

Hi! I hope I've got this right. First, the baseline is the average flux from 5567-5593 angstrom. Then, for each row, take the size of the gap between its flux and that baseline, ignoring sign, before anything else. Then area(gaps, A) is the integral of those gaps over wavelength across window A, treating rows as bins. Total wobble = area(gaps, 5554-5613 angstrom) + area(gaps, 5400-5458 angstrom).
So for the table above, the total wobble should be 77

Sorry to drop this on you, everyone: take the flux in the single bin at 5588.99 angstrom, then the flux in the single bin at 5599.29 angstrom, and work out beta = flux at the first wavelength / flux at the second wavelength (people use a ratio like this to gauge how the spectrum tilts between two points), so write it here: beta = 0.86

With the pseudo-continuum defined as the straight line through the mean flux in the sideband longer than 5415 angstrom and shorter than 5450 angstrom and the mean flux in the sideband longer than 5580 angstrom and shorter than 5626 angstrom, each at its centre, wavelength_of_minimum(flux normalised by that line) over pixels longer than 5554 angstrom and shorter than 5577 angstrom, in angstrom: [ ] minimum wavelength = 5571.00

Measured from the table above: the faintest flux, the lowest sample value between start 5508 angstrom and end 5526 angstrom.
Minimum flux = 19.56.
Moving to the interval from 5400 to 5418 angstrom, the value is 18.6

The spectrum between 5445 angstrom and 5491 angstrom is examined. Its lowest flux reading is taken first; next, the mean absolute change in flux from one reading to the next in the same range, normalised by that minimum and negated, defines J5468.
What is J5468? -0.034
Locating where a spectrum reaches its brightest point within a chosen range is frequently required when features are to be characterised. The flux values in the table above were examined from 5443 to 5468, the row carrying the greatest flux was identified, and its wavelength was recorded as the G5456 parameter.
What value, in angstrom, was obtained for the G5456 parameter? 5461.76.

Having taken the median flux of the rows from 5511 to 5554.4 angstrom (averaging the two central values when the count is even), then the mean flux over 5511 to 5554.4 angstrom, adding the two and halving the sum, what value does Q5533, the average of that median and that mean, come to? 20.8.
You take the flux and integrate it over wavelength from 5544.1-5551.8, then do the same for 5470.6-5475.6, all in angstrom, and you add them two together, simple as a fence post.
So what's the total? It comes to 261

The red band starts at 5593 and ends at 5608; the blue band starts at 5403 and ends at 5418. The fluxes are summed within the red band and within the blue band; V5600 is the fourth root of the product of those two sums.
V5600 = 11.0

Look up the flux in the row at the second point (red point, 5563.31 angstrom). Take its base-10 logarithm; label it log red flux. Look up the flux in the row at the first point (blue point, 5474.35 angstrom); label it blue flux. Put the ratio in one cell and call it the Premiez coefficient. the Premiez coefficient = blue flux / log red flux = 15.3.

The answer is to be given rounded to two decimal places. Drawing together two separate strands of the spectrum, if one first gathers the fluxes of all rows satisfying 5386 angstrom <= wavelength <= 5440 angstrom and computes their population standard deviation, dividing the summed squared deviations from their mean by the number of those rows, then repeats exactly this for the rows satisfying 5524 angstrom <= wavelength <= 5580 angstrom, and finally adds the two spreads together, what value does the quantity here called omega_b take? 1.50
